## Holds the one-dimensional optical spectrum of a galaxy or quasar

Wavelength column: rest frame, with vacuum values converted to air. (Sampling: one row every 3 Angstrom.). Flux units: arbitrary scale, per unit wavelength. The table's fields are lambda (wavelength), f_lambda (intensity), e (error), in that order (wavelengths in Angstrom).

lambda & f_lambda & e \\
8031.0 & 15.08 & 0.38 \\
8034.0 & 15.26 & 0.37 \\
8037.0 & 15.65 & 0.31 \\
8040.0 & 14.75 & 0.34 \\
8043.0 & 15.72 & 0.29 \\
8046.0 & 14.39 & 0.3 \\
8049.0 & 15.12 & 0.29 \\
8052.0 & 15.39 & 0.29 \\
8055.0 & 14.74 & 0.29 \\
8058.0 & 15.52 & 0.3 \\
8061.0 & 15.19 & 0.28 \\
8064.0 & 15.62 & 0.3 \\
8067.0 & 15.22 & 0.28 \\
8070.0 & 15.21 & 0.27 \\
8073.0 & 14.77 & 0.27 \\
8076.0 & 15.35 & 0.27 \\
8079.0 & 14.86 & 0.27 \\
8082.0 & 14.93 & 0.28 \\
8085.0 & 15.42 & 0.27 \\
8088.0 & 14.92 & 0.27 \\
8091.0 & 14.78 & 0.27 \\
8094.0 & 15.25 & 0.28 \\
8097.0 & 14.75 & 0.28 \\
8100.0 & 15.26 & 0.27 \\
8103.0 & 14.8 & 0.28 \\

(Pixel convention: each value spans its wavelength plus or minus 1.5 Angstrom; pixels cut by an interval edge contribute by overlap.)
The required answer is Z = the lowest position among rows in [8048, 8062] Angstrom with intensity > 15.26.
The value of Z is 8052.0 Angstrom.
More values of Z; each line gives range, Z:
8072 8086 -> 8076.0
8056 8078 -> 8058.0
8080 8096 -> 8085.0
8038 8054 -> 8043.0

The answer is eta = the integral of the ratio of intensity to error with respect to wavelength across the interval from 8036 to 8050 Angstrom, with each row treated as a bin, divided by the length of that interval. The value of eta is 49.5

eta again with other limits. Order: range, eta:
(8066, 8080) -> 55.5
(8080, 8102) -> 54.8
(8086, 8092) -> 55.2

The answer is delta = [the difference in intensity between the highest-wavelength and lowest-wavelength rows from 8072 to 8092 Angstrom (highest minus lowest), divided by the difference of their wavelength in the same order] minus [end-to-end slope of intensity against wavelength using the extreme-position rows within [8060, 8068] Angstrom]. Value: 0.00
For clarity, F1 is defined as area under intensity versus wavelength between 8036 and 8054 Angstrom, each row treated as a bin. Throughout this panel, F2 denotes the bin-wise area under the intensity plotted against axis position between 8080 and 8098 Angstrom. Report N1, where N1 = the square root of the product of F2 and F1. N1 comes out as 271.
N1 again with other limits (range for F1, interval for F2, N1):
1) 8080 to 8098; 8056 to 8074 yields 272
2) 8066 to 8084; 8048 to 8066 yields 273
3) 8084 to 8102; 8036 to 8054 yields 272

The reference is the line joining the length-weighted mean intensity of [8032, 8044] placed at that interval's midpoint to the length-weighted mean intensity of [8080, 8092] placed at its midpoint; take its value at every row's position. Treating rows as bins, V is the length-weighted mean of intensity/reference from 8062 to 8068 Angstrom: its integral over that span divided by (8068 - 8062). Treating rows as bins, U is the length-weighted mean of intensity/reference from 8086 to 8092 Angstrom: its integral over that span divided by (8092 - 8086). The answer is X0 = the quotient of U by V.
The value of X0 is 0.98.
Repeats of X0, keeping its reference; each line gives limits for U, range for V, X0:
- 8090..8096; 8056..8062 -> 0.99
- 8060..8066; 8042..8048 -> 1.03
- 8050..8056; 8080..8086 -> 0.99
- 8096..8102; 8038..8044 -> 1.01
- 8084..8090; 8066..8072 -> 1.00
